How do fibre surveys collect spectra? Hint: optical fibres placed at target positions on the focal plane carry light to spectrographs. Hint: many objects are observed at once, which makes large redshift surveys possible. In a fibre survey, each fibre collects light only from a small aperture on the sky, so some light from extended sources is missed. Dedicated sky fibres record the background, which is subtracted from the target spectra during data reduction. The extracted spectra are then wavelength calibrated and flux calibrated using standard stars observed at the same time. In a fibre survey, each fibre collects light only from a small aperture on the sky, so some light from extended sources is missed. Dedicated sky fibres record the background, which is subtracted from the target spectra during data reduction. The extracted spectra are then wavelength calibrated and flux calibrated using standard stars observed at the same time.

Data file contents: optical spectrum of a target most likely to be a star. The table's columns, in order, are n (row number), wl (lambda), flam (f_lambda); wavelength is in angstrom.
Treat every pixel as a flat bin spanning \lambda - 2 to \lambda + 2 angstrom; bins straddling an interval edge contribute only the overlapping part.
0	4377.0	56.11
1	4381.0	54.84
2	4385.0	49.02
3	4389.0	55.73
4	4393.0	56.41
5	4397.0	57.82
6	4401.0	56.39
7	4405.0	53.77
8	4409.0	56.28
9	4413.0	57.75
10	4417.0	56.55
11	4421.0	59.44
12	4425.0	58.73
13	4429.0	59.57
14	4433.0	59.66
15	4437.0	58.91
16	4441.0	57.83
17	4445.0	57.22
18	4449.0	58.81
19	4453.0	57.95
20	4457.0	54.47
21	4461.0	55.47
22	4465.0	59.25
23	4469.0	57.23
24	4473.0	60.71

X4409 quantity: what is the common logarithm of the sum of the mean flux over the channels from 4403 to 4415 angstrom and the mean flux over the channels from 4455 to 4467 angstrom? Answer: 2.05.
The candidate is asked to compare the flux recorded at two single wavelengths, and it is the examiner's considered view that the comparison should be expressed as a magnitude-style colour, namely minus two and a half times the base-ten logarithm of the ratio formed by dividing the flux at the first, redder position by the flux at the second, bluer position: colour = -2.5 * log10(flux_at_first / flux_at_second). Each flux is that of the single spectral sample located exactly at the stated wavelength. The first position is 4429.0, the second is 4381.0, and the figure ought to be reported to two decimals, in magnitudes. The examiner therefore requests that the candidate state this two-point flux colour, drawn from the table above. -0.09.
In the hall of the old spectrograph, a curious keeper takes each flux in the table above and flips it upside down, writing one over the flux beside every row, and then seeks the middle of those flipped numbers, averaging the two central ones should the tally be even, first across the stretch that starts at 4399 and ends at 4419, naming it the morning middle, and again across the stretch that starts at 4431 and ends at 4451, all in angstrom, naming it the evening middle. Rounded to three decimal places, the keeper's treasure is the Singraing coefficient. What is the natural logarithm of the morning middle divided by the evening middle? 0.042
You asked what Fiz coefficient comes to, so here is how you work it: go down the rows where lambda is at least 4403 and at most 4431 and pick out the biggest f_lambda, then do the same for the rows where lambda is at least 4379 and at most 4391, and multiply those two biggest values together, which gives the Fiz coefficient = 3320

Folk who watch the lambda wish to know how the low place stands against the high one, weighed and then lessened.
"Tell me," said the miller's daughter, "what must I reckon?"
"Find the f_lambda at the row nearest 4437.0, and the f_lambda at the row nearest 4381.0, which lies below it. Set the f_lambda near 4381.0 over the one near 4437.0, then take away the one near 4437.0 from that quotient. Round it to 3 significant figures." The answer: -58.0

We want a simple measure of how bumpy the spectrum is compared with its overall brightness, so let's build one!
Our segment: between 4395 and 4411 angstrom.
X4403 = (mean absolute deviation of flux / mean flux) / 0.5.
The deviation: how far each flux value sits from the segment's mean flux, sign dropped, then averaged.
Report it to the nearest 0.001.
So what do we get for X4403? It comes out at 0.041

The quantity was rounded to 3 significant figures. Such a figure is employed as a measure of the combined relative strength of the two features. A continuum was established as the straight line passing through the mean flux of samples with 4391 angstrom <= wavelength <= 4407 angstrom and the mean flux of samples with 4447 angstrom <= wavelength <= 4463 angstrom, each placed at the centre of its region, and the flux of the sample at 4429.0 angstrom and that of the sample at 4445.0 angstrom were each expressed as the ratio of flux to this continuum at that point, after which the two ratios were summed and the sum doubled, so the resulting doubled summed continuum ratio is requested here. 4.14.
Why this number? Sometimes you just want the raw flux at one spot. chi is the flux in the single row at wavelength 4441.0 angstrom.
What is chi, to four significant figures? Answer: 57.83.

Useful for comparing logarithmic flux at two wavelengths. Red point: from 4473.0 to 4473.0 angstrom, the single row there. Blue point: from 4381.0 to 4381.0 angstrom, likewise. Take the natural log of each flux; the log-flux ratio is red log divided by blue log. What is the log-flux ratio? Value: 1.025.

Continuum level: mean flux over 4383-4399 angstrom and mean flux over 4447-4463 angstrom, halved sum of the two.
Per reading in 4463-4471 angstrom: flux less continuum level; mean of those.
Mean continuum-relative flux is 2.5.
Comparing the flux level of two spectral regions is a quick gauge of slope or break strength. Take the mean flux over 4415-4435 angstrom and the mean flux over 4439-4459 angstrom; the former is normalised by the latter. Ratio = 1.03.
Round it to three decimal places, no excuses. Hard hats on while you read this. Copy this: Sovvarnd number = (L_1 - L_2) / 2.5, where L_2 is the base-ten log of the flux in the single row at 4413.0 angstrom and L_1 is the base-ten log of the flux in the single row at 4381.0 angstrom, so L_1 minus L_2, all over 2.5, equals -0.009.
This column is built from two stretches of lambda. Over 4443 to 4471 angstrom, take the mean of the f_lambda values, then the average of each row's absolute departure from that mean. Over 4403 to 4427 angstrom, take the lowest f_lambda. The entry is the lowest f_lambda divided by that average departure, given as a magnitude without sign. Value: 42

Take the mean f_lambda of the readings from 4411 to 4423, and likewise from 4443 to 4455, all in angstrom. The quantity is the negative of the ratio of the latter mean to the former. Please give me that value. -1.00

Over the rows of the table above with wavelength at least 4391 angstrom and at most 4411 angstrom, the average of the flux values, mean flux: 56.1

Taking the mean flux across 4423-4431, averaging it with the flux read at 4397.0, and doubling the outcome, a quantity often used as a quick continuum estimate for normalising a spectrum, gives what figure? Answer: 117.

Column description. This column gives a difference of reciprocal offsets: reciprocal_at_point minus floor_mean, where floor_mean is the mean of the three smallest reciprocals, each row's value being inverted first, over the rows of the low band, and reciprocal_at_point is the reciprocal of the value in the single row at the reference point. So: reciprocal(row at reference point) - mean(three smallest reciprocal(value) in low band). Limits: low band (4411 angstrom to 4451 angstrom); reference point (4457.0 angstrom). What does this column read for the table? 0.0016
